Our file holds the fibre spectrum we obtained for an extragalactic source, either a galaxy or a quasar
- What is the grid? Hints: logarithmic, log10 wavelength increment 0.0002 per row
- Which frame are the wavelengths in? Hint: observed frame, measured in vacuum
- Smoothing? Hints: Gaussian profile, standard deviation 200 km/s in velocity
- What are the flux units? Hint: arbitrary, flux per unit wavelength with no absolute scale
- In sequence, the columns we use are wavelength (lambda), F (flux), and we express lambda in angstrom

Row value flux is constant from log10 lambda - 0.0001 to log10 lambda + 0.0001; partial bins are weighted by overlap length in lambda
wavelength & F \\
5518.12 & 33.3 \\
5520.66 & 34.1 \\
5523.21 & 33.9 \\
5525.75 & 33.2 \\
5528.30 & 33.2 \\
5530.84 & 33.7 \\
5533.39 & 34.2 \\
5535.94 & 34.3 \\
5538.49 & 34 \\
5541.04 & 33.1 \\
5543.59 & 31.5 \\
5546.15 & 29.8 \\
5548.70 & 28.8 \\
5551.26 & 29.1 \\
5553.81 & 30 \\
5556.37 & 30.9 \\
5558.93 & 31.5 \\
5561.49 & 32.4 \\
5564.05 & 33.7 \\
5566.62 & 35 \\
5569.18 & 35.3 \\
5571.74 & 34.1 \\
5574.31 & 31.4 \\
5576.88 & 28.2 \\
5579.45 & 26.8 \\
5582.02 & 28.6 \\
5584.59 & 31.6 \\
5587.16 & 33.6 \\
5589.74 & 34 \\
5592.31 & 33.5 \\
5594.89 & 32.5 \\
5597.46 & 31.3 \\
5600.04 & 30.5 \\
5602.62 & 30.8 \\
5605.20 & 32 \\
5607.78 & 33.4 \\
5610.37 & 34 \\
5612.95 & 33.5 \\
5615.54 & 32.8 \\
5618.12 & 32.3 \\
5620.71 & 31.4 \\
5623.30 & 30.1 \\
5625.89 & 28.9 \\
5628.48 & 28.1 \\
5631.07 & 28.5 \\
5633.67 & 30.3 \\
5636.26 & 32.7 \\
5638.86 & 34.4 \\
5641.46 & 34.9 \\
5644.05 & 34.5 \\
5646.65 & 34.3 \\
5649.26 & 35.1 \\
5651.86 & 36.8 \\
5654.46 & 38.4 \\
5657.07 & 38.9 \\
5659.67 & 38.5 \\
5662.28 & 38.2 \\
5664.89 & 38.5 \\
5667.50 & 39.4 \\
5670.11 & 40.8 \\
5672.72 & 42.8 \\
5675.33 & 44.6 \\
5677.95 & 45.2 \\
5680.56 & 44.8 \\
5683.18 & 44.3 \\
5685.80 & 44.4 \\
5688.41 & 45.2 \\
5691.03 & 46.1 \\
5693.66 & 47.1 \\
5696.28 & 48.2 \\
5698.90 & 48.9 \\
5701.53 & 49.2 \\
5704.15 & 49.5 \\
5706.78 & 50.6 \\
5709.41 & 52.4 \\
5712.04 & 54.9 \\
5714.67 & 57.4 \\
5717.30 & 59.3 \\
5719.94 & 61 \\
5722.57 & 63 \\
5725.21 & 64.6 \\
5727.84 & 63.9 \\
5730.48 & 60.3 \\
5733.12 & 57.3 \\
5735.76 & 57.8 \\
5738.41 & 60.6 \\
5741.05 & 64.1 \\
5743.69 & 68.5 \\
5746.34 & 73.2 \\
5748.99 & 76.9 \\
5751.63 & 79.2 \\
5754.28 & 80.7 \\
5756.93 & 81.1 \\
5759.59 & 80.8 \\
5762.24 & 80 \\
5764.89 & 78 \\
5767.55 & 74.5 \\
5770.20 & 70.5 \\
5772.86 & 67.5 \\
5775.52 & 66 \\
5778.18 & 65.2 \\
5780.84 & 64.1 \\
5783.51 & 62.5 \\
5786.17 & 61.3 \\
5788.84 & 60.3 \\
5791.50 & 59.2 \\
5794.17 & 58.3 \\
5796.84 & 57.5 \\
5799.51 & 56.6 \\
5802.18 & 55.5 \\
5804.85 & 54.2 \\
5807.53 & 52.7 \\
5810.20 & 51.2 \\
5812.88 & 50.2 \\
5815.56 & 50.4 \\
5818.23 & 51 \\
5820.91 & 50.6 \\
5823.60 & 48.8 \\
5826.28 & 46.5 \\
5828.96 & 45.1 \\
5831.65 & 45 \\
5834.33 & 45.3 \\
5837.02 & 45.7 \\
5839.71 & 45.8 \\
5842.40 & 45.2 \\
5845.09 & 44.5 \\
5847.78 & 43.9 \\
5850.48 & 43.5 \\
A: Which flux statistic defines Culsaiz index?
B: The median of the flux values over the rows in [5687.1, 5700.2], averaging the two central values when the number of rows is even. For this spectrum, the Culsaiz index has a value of 47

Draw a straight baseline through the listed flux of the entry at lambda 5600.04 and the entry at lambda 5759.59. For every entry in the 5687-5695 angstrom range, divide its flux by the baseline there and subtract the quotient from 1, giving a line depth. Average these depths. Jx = 0.221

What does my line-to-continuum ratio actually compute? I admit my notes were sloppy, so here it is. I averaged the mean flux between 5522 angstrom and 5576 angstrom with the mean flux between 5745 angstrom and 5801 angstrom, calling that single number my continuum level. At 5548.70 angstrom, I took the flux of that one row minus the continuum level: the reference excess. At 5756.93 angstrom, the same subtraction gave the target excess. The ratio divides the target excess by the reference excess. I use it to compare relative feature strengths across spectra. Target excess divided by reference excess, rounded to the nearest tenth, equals -1.4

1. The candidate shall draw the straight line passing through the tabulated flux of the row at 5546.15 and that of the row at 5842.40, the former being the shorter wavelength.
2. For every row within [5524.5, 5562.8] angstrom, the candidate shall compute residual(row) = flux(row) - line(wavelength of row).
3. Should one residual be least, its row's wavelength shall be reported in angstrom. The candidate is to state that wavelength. 5548.70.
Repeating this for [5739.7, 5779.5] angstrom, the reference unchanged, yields 5778.18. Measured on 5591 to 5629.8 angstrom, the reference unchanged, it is 5628.48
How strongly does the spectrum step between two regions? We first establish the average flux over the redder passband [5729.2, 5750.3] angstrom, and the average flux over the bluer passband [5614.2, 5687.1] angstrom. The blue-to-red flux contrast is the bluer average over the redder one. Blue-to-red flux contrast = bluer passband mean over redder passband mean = 0.56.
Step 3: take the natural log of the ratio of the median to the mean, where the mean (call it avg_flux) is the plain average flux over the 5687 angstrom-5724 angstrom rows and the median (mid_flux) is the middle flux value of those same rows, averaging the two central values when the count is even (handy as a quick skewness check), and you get -0.045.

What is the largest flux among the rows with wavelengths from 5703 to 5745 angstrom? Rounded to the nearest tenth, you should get 68.5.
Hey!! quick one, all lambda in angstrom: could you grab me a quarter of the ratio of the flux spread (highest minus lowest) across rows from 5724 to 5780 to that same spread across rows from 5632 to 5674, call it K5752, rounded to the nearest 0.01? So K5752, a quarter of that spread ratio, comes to 0.48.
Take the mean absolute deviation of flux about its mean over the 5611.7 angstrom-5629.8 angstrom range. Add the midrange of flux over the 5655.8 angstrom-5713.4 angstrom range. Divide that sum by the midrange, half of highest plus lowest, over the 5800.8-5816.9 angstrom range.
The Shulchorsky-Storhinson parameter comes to 0.9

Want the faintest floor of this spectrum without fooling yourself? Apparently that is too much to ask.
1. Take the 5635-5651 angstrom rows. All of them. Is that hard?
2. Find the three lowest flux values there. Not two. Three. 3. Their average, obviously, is 34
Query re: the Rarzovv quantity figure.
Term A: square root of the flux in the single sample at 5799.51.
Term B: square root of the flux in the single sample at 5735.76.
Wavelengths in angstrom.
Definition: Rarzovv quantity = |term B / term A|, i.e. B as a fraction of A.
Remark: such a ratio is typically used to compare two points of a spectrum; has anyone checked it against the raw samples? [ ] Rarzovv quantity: 1.01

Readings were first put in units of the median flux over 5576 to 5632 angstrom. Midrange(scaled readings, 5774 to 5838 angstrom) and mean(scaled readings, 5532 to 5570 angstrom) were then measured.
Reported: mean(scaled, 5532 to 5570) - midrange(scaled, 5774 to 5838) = -0.74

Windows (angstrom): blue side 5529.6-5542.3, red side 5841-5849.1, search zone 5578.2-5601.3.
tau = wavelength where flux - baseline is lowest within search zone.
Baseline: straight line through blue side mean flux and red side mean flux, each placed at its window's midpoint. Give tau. 5579.45 angstrom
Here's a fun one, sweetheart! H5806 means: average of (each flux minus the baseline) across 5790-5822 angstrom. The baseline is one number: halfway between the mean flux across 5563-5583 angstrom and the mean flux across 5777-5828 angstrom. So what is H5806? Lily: 10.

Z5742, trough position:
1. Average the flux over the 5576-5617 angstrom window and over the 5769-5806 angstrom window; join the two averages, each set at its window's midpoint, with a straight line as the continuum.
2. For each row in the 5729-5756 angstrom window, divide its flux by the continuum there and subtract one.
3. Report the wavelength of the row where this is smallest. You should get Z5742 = 5733.12 angstrom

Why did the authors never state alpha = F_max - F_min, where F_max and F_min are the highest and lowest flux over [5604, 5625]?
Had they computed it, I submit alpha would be 3.9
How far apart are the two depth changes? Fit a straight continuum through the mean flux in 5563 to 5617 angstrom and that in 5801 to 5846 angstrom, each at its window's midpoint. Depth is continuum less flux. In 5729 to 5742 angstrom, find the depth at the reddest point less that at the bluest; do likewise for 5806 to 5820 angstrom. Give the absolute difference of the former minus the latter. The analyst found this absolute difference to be 6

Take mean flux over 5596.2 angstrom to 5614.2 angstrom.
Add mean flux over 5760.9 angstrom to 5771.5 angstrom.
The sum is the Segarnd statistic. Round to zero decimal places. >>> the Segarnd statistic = 108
